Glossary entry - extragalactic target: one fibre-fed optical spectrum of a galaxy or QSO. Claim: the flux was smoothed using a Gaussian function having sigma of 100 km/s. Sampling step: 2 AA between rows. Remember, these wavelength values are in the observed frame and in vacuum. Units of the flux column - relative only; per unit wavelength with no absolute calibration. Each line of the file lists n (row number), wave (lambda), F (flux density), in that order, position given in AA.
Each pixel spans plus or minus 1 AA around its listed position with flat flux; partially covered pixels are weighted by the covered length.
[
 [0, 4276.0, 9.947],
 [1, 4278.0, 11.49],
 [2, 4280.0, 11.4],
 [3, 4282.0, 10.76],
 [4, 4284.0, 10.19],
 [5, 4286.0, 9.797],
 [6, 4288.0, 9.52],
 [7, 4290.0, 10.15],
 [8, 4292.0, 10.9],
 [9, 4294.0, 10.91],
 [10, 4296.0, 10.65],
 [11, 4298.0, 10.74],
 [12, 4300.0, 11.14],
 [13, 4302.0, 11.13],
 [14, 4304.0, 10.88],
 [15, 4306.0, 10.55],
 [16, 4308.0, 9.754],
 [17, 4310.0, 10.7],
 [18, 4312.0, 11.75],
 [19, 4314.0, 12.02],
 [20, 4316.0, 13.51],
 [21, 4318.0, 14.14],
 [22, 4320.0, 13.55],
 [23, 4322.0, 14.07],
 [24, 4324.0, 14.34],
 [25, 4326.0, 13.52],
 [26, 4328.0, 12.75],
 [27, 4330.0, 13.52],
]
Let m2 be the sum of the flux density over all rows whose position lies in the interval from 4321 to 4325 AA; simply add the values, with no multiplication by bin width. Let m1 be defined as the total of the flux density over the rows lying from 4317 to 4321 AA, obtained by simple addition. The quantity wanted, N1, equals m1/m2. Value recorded 0.97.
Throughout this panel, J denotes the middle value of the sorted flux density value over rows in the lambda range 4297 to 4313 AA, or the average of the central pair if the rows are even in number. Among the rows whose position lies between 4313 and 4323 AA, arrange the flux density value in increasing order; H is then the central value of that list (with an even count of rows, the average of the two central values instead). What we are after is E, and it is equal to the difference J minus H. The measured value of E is -2.74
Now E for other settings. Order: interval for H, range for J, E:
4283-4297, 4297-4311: 0.55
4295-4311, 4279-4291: -0.55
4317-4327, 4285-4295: -3.92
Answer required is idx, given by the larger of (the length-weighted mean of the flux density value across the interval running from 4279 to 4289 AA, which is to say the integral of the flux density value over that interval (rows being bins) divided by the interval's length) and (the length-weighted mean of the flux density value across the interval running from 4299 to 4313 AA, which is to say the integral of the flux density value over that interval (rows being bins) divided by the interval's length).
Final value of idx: 10.8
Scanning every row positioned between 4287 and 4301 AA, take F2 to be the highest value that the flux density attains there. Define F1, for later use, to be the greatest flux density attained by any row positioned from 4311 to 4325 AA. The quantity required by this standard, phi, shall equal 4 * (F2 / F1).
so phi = 3.1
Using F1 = 14.34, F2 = 11.14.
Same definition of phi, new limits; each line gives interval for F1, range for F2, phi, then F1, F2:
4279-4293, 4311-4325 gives 5.0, 11.4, 14.34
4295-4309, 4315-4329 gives 5.1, 11.14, 14.34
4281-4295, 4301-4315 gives 4.4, 10.91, 12.02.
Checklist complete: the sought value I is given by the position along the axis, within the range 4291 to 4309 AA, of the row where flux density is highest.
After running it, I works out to 4300.0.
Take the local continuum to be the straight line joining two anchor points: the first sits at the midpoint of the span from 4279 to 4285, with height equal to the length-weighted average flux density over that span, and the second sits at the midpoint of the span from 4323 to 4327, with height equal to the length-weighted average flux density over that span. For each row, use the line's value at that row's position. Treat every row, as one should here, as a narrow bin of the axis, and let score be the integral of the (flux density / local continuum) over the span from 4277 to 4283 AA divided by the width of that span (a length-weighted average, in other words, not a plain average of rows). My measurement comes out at 1.05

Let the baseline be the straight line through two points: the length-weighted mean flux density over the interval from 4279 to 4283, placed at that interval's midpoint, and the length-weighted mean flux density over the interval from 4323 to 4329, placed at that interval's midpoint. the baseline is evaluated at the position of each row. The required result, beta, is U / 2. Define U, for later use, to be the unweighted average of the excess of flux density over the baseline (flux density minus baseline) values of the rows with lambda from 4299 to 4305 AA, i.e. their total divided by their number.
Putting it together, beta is -0.6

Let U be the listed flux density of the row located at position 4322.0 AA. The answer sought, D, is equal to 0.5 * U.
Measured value 7.0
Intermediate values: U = 14.07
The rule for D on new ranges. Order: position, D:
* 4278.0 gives 5.7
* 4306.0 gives 5.3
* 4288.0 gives 4.8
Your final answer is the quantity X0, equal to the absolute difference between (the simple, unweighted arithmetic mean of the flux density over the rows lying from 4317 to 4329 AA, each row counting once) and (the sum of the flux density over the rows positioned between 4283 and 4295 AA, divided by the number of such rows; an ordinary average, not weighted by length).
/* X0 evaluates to 3.5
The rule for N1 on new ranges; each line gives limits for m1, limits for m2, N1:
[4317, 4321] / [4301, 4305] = 1.26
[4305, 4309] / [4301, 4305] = 0.92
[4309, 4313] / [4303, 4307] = 1.05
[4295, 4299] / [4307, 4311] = 1.05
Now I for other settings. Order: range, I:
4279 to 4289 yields 4280.0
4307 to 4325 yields 4324.0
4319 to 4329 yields 4324.0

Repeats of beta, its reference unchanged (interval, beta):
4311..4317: -0.2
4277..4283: 0.1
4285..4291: -0.8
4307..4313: -1.0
